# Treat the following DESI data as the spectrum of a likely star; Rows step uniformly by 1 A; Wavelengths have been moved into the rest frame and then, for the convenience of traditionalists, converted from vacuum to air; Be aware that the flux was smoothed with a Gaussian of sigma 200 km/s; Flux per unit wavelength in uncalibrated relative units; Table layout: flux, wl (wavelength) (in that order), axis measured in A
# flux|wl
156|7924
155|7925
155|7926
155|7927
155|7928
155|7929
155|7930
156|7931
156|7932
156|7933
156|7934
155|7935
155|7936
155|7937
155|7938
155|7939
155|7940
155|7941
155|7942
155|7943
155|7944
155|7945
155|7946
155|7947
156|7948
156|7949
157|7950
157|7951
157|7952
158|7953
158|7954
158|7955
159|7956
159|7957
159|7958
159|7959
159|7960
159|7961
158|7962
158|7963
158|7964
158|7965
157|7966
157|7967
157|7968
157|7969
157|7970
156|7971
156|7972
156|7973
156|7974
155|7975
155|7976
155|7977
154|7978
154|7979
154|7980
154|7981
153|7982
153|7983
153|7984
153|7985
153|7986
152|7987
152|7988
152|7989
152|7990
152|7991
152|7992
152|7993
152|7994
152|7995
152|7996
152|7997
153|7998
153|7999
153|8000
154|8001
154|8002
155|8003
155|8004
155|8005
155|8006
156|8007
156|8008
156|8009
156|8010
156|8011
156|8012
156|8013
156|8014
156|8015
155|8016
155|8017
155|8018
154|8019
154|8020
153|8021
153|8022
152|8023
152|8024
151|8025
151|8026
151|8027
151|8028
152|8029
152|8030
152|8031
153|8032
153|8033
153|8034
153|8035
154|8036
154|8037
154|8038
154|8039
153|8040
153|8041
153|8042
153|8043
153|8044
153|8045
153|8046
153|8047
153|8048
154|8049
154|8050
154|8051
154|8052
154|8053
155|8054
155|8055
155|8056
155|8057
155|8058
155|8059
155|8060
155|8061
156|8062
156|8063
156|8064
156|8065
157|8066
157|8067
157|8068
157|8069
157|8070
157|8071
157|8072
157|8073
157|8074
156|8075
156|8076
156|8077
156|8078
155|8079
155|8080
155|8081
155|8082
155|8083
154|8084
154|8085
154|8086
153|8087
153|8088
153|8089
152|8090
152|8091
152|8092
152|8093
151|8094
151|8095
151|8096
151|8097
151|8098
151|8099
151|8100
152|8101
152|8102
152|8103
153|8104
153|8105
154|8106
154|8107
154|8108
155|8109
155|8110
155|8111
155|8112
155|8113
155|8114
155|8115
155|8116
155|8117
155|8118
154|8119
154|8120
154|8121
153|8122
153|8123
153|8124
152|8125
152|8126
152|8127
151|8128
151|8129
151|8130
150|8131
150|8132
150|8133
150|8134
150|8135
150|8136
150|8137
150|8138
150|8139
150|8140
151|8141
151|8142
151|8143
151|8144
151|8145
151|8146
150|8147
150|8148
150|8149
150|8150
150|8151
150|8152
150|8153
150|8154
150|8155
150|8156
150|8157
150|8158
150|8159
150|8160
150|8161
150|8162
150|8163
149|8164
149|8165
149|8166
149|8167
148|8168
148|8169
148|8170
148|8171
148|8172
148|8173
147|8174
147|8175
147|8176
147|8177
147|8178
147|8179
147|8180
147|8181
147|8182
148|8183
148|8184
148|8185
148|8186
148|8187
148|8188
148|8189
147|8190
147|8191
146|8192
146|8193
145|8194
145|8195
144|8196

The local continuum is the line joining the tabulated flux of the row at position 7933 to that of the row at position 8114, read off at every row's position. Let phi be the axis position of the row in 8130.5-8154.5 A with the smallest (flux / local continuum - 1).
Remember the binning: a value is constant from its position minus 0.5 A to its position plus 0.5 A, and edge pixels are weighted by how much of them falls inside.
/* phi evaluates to 8131 A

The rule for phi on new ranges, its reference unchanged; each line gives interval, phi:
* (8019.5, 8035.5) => 8025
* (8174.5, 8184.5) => 8175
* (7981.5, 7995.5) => 7987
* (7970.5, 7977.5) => 7975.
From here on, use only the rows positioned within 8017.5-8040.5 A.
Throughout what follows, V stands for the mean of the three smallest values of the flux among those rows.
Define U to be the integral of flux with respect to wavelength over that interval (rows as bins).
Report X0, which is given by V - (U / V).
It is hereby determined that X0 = 128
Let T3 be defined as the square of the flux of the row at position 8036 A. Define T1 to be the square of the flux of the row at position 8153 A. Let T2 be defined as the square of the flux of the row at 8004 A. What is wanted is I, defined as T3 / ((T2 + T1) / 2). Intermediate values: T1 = 22500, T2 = 24025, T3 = 23716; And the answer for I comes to 1.019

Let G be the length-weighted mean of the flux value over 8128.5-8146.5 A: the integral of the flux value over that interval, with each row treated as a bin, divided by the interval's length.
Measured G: 150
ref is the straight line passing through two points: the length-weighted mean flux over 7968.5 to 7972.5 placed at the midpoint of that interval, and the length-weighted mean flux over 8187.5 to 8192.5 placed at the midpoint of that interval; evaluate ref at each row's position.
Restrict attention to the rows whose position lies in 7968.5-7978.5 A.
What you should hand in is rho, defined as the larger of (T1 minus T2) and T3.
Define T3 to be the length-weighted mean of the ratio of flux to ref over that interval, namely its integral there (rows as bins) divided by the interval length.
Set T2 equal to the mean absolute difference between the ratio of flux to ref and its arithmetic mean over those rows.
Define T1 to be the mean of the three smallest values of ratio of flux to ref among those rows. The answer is 0.996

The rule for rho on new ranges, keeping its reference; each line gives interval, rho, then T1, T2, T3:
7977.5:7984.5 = 0.984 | 0.98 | 0.0027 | 0.98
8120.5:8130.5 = 1.015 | 1.01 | 0.0049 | 1.02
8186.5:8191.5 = 1.002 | 1.00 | 0.0029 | 1.00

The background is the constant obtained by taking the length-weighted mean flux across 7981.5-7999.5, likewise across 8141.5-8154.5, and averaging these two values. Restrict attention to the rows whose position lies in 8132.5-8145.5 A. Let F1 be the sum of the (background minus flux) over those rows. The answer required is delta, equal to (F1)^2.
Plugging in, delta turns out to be 170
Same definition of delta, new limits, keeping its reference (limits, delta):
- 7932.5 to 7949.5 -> 4280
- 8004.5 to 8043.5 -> 8634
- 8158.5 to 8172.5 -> 1117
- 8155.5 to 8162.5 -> 94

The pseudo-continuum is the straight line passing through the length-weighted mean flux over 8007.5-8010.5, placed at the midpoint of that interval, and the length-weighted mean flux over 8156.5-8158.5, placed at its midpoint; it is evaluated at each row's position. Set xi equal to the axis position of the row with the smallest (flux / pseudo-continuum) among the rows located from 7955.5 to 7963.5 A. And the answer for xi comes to 7962 A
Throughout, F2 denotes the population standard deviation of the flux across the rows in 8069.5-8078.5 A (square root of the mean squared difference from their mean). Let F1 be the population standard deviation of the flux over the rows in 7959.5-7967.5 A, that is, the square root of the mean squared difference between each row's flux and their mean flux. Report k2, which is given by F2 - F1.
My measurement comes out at -0.2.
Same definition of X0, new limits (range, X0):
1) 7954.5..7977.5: 132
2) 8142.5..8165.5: 126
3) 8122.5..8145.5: 127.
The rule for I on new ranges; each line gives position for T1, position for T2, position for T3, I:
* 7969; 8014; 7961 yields 1.032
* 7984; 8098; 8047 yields 1.013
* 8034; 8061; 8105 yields 0.987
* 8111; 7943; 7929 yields 1.000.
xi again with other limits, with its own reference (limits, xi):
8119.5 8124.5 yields 8122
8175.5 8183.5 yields 8176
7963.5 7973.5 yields 7971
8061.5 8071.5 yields 8062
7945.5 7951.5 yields 7946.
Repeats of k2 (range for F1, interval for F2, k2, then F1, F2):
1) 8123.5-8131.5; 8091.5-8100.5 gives -0.5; 0.9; 0.42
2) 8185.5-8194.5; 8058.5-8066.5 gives -0.4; 1.1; 0.66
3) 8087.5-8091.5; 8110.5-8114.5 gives -0.5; 0.5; 0.00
